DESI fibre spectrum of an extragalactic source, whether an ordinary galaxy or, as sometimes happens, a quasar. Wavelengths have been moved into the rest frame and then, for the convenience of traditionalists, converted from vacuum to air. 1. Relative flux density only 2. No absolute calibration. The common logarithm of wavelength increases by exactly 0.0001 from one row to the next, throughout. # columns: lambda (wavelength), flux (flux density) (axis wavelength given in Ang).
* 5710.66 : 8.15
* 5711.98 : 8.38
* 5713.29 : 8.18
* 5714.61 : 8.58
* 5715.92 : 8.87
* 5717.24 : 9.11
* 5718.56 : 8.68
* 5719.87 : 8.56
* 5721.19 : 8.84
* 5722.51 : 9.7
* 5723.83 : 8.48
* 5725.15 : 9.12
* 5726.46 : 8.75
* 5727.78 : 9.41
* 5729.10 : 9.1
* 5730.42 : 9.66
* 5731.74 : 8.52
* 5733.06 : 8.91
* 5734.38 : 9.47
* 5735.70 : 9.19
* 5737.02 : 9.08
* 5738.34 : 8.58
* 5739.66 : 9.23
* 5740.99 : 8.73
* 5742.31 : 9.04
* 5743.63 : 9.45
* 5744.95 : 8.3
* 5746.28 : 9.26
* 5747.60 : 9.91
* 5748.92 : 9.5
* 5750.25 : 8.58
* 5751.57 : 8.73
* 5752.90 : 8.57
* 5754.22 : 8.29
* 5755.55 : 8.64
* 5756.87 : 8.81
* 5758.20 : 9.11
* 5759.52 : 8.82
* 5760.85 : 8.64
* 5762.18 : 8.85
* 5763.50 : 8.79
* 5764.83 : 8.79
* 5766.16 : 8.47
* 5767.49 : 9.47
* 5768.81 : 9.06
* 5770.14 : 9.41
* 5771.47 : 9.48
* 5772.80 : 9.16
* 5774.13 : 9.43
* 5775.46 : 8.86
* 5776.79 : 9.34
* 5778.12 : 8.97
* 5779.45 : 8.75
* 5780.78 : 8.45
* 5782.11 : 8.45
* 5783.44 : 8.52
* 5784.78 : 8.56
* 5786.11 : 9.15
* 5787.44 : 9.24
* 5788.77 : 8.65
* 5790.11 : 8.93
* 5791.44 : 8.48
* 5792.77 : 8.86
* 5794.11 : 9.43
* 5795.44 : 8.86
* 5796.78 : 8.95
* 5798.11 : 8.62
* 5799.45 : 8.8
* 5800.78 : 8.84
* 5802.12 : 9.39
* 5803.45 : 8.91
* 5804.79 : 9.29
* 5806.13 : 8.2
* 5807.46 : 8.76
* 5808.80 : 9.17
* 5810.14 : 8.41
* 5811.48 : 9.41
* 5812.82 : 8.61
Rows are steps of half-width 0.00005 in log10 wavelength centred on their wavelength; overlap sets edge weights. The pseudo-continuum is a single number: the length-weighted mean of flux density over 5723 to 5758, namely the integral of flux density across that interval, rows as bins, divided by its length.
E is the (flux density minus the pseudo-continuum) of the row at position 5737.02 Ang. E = 0.1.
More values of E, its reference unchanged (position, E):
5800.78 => -0.1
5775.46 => -0.1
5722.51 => 0.7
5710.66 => -0.8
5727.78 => 0.4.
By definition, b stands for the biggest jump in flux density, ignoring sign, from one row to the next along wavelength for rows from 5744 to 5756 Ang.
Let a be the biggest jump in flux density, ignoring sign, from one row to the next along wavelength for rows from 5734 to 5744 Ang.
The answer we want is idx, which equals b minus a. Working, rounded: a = 0.65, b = 0.96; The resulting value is 0.3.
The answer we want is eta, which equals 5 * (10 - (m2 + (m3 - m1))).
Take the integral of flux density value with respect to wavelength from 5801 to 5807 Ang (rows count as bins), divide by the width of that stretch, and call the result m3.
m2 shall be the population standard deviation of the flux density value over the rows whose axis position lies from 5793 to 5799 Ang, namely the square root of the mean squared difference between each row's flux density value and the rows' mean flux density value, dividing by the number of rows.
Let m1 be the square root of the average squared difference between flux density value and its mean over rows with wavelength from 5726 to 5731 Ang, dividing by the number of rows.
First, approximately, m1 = 0.34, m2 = 0.29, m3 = 8.936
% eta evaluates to 5.6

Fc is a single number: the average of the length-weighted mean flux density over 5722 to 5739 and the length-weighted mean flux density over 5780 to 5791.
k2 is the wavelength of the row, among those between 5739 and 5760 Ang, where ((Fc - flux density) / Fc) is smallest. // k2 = 5747.60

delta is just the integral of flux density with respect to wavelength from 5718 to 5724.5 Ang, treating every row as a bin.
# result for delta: 58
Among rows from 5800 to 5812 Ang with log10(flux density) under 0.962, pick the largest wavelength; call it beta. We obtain 5810.14 Ang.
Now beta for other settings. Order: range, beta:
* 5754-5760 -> 5759.52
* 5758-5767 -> 5766.16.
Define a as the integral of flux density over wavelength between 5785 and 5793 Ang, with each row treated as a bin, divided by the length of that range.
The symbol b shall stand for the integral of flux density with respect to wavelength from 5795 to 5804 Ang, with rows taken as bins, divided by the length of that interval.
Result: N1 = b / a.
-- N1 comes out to 1.00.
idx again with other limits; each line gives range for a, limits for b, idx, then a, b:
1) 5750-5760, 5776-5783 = 0.0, 0.35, 0.37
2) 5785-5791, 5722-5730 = 0.6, 0.59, 1.22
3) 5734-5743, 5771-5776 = -0.1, 0.65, 0.57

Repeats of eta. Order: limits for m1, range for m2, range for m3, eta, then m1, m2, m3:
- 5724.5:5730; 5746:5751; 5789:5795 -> 4.3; 0.23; 0.48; 8.900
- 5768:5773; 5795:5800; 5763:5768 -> 6.0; 0.17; 0.12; 8.852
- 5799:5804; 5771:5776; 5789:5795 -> 5.4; 0.24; 0.25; 8.900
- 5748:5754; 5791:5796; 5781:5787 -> 6.9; 0.38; 0.34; 8.674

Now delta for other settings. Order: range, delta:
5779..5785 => 51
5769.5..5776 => 60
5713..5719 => 52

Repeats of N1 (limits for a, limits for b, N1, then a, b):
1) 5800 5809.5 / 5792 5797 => 1.01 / 8.94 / 9.01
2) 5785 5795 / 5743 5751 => 1.02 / 8.95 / 9.16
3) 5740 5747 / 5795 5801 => 0.98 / 8.97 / 8.81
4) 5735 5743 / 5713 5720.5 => 0.97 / 8.98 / 8.69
